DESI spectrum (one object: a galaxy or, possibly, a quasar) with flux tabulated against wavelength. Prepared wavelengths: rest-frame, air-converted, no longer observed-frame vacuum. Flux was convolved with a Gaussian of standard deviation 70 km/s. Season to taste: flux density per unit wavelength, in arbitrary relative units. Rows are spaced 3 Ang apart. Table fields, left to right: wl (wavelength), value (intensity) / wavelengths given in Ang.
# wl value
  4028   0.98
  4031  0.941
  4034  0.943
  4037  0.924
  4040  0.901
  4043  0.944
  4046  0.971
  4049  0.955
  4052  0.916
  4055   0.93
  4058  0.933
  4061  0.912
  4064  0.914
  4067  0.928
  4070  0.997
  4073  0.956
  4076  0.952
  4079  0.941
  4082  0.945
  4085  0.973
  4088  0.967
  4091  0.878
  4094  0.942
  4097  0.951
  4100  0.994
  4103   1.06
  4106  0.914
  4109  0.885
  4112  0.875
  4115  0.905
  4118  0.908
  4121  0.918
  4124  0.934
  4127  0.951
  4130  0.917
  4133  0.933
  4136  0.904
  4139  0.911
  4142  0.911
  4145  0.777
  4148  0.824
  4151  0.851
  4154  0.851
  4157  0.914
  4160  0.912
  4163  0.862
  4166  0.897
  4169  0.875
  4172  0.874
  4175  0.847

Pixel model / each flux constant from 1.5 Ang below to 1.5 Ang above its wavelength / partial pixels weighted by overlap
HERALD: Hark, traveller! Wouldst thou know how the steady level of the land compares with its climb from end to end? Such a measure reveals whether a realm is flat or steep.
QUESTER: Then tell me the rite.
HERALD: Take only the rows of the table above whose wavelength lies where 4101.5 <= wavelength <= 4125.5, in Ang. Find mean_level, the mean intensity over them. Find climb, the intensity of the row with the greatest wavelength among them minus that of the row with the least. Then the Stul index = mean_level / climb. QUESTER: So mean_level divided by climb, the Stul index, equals -7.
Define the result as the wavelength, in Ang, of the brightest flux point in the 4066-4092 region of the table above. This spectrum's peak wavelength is 4070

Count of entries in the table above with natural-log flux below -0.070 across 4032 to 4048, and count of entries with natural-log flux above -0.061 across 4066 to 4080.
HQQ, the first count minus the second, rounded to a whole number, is -2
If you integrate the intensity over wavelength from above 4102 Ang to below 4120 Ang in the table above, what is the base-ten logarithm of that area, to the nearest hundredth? 1.22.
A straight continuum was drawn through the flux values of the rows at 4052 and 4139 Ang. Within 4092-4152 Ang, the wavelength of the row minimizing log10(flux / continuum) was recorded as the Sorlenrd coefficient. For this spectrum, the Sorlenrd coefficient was 4145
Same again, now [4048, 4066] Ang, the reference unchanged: 4061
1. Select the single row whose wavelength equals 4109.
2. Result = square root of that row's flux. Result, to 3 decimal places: 0.941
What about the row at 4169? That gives 0.935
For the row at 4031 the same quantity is 0.970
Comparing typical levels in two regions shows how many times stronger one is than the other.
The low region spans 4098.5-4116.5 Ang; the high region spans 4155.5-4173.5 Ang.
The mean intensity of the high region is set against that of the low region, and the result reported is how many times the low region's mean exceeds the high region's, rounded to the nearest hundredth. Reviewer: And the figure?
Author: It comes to 1.06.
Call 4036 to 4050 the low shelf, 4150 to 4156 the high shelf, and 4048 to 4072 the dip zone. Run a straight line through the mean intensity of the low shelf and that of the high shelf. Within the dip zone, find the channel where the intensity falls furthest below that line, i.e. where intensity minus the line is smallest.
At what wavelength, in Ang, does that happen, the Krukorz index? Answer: 4052 Ang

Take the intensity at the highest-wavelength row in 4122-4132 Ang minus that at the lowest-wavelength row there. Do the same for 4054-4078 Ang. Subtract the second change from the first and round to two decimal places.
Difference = -0.04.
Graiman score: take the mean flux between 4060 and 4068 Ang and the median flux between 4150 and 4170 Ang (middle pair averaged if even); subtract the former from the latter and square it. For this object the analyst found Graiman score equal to 0.0018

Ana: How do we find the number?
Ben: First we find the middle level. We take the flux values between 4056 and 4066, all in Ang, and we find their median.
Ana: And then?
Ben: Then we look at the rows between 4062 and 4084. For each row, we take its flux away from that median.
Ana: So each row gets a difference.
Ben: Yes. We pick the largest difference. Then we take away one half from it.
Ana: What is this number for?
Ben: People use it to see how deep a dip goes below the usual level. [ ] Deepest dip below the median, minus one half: -0.500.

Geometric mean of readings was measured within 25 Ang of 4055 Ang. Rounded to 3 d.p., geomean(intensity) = 0.938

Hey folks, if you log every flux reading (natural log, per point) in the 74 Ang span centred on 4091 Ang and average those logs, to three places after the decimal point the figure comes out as -0.064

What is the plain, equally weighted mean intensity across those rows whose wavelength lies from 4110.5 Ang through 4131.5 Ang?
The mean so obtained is 0.915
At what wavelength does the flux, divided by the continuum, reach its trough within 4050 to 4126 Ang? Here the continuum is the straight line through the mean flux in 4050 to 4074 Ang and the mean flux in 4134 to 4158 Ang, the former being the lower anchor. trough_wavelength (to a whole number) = 4091 Ang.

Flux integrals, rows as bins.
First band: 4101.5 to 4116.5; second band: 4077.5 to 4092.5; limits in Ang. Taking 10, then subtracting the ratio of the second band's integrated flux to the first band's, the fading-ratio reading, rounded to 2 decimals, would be 8.99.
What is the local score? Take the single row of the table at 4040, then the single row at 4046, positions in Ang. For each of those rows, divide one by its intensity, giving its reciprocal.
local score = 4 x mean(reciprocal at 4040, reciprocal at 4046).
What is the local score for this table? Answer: 4.28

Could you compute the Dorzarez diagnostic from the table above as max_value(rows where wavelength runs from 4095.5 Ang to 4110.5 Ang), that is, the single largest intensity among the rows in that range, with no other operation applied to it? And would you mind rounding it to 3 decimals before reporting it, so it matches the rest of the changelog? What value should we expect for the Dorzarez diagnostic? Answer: 1.060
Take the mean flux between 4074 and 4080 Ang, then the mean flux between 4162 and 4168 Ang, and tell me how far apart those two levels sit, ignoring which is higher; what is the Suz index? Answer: 0.07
